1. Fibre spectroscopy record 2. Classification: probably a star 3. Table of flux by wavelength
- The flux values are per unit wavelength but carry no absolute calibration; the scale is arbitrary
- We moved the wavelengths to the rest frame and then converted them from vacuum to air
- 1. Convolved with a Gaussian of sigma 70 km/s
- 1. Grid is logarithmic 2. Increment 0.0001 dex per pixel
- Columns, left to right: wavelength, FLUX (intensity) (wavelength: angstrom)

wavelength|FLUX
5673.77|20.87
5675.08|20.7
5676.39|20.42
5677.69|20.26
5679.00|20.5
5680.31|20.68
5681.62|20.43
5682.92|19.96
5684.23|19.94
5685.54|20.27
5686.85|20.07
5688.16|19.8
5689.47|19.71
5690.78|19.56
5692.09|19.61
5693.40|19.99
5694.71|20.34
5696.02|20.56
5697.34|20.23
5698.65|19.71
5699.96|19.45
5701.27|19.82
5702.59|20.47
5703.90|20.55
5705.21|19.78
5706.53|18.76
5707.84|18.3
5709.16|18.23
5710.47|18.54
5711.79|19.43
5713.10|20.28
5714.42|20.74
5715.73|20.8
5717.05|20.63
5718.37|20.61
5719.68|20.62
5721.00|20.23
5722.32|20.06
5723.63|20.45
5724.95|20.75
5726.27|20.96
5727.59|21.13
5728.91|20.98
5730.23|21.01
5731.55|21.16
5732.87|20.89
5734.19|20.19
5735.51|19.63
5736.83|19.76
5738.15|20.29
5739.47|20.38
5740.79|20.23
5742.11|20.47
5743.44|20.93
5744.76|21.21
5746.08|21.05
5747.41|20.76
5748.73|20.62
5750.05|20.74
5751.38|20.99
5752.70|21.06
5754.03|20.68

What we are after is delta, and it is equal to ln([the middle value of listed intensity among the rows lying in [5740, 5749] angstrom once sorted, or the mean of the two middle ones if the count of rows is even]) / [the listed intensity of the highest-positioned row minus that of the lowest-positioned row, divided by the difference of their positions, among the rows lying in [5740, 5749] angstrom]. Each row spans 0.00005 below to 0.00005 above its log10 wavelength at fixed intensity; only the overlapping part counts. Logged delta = 62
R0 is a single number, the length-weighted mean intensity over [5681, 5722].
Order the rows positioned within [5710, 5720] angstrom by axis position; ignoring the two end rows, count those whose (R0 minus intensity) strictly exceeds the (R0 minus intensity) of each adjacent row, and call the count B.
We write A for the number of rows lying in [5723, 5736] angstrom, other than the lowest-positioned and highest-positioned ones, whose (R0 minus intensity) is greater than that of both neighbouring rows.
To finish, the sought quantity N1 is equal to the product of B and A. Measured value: 1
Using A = 1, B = 1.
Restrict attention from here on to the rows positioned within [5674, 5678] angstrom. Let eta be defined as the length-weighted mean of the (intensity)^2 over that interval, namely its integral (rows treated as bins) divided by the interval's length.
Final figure 421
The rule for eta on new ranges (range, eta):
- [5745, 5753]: 436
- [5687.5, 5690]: 390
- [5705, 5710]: 349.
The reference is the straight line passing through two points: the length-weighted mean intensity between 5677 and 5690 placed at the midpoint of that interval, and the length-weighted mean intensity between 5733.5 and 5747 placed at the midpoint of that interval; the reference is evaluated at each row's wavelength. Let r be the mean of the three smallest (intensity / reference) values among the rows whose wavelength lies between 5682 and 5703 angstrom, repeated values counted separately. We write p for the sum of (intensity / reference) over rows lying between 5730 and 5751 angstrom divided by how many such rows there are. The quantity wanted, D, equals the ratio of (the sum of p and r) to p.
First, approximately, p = 1.01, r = 0.966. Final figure 1.96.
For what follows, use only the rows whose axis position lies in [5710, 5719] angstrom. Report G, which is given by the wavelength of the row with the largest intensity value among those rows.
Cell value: 5715.73 angstrom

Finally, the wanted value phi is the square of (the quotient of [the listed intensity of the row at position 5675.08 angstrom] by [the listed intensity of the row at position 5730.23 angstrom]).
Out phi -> 0.97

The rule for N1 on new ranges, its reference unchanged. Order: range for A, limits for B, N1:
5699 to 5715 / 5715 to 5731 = 3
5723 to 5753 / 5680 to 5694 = 8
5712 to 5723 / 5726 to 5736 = 1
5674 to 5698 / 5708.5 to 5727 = 6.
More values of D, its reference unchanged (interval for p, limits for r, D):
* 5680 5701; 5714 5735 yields 2.00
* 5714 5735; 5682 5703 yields 1.95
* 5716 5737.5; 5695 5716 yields 1.90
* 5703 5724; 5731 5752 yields 1.99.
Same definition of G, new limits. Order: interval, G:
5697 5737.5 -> 5731.55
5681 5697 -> 5696.02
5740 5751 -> 5744.76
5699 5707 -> 5703.90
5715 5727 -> 5726.27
